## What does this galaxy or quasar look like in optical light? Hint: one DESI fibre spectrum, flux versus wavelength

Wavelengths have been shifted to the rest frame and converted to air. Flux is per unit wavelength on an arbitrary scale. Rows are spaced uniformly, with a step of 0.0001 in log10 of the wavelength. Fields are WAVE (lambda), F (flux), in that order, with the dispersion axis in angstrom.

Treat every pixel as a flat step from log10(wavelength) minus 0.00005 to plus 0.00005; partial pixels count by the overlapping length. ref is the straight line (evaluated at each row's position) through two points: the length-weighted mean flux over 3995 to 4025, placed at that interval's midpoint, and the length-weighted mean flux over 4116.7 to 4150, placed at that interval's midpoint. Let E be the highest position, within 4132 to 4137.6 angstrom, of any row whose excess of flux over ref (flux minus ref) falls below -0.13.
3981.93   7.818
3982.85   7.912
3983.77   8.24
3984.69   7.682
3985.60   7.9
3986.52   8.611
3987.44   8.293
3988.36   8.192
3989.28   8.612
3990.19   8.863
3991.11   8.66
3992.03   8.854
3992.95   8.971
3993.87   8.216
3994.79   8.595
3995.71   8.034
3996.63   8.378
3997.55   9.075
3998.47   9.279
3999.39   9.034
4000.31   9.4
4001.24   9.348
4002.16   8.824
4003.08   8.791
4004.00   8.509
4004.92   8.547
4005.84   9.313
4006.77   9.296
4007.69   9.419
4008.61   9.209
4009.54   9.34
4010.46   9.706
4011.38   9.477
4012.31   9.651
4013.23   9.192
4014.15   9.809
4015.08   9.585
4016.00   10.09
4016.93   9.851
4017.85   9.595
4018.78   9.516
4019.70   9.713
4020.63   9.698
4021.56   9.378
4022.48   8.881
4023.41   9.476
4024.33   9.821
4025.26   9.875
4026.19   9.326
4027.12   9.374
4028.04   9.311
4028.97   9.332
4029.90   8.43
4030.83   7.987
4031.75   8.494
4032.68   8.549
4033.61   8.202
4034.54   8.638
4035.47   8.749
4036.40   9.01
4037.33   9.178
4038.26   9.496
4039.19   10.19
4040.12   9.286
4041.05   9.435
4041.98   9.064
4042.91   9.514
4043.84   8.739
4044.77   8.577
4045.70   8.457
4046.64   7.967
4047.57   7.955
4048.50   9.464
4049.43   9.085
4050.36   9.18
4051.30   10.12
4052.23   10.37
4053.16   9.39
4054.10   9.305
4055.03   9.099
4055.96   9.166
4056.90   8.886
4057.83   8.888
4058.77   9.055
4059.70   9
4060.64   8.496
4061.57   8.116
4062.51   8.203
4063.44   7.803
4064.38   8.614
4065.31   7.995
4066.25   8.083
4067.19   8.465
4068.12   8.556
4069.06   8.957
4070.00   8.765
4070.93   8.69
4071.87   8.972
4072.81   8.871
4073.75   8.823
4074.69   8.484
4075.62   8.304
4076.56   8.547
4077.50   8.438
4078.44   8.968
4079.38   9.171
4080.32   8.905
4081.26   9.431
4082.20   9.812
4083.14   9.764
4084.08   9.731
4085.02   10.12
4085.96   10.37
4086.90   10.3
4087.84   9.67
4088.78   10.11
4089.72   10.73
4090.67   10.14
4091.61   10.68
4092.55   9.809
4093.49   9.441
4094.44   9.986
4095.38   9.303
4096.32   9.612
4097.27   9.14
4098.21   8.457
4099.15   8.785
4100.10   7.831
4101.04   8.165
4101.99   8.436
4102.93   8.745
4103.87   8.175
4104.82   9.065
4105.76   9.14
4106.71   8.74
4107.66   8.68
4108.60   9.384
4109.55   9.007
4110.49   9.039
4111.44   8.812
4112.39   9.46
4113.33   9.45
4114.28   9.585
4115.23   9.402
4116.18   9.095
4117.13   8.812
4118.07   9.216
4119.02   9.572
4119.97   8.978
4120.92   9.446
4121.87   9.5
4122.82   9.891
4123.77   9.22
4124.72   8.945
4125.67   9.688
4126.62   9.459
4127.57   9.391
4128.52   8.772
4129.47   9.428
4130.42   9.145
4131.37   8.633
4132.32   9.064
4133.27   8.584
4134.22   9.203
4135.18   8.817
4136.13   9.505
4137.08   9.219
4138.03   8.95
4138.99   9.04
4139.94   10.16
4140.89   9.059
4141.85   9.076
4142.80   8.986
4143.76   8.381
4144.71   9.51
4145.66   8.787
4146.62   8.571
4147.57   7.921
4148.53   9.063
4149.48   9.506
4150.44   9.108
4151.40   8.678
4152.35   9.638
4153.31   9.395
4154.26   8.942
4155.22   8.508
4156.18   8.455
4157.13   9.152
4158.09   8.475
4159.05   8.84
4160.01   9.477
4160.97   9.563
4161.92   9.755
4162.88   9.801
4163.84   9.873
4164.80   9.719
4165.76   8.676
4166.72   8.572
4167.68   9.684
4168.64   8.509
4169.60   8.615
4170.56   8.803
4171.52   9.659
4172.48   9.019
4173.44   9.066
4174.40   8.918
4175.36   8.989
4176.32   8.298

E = 4135.18 angstrom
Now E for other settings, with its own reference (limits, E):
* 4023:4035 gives 4034.54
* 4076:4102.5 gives 4101.99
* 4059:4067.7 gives 4067.19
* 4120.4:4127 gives 4124.72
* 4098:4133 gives 4131.37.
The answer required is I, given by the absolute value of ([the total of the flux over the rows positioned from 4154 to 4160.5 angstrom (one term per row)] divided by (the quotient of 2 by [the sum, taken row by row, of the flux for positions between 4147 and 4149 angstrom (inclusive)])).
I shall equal 525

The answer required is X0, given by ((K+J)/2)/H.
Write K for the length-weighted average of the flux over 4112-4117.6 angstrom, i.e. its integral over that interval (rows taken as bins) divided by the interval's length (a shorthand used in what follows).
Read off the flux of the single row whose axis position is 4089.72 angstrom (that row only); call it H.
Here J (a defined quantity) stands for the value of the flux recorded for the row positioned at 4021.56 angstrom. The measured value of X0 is 0.87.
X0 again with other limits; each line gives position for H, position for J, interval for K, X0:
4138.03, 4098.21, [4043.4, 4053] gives 0.98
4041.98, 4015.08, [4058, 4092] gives 1.03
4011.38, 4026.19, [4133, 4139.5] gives 0.97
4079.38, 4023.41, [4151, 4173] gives 1.01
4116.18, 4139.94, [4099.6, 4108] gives 1.03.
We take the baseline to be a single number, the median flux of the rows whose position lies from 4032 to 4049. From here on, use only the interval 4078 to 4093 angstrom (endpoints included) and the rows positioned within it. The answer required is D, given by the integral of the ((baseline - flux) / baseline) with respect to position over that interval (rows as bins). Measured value -1.66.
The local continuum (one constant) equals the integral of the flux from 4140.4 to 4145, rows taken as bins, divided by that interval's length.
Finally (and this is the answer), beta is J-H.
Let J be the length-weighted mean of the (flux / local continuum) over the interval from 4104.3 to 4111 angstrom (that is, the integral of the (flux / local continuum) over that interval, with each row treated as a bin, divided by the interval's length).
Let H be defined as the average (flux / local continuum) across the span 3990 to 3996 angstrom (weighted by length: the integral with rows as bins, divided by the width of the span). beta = 0.044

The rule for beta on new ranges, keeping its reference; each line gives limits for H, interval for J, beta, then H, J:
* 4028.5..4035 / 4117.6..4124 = 0.099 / 0.95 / 1.05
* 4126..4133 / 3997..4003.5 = -0.004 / 1.02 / 1.01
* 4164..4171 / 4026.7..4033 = -0.021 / 1.00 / 0.98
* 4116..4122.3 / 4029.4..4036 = -0.088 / 1.03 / 0.94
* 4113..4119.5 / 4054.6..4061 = -0.039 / 1.03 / 1.00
